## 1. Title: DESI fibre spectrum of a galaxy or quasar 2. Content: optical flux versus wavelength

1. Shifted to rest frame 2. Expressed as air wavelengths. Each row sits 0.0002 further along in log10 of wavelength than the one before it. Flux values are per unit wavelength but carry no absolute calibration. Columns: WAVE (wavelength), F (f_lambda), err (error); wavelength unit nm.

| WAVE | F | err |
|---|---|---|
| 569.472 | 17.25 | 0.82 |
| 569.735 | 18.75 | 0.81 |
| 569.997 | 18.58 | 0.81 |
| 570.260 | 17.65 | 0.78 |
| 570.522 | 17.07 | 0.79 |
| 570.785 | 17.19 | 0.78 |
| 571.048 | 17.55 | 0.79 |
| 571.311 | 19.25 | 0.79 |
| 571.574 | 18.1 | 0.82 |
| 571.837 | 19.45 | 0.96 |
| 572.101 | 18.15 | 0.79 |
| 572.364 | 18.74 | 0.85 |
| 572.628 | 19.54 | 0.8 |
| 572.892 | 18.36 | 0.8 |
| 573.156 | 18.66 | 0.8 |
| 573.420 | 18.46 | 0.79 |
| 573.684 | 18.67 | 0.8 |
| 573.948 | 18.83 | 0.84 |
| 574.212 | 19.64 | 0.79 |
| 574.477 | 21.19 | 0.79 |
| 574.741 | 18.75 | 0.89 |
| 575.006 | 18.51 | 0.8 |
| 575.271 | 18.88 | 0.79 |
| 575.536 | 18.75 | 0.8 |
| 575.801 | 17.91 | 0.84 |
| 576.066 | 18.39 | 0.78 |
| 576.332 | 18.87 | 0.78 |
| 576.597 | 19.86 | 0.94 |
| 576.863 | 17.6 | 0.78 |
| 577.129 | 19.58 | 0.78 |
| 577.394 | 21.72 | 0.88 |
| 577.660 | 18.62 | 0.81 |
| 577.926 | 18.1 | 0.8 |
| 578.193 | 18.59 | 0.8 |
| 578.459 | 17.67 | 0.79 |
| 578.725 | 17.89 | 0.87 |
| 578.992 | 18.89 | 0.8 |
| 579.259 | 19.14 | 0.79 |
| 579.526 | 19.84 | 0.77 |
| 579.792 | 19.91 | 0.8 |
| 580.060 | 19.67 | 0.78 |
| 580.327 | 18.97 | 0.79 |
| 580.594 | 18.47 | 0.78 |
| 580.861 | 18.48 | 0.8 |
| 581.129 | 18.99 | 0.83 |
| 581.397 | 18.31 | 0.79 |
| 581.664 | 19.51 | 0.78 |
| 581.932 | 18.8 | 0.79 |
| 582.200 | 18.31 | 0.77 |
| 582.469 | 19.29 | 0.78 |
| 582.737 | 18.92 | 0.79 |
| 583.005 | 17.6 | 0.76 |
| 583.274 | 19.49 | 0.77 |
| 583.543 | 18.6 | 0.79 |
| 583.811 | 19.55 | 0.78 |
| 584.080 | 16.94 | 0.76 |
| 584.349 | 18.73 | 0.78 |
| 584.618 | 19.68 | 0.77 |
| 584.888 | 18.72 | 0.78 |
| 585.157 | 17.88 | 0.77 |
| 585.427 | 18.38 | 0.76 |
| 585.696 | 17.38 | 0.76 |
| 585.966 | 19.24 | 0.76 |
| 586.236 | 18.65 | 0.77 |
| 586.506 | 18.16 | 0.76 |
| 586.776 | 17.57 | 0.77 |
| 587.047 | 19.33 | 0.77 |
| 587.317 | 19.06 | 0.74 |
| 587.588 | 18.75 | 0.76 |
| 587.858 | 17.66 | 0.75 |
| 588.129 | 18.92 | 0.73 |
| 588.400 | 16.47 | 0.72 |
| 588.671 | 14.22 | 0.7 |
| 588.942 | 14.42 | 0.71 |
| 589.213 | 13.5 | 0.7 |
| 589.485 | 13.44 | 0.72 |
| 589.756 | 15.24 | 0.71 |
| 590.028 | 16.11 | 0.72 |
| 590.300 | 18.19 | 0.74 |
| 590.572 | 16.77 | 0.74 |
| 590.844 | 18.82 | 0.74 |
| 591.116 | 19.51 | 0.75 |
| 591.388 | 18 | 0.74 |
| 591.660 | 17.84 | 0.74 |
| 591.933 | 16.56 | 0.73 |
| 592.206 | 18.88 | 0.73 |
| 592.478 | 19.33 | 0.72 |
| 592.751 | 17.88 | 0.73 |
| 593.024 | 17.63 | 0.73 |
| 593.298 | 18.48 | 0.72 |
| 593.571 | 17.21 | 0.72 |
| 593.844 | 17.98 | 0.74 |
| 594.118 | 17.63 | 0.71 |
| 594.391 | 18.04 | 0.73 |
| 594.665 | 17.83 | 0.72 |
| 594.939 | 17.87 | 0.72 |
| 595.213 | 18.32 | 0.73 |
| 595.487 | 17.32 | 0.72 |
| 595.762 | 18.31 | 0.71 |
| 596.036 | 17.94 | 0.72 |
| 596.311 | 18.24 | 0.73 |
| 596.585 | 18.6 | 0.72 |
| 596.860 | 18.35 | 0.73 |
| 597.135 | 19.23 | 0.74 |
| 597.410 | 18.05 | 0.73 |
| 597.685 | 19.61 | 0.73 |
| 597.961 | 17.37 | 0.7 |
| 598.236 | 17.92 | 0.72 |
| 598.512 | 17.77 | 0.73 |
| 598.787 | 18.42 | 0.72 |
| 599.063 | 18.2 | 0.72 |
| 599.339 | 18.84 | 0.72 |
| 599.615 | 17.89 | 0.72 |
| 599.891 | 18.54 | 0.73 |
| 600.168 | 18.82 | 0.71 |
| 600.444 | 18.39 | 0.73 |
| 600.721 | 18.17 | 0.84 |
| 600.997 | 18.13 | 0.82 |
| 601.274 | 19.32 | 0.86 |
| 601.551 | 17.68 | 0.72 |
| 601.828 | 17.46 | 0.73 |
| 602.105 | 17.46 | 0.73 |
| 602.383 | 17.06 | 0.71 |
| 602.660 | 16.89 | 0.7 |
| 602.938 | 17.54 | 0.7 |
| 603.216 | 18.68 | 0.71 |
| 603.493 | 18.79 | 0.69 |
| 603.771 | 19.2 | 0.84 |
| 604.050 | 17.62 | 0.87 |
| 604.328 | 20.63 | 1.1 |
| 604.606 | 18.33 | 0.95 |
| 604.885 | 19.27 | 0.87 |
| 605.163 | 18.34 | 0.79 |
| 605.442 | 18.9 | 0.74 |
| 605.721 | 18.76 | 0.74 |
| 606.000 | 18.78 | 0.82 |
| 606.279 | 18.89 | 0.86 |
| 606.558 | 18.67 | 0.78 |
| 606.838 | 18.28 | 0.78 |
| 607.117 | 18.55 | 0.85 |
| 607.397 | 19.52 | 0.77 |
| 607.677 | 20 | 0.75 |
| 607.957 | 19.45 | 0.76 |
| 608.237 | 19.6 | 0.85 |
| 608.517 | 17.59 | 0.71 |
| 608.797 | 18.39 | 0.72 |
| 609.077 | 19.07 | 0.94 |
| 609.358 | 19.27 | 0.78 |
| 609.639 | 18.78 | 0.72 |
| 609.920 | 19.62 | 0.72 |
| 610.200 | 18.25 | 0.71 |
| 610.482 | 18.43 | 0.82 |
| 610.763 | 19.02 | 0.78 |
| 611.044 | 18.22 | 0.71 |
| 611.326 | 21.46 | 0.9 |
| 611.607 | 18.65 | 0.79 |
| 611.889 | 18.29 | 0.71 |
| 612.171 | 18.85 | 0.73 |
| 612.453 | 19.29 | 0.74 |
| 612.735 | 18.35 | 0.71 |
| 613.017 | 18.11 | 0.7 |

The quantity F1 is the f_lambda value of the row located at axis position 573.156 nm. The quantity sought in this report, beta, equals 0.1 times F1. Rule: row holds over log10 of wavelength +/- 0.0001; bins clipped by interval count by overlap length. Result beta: 1.87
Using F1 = 18.66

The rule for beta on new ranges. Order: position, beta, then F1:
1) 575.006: 1.85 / 18.51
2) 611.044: 1.82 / 18.22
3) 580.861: 1.85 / 18.48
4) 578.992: 1.89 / 18.89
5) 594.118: 1.76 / 17.63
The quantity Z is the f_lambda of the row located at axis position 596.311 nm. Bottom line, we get 18.24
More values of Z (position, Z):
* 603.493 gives 18.79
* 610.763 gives 19.02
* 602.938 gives 17.54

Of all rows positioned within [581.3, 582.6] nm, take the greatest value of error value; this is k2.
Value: 0.79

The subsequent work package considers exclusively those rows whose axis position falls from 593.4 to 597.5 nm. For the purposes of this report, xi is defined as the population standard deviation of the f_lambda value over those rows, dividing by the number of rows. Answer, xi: 0.48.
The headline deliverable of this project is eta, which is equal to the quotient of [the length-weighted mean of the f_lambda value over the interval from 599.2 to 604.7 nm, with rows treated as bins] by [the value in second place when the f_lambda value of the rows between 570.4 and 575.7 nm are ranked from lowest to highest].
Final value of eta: 1.06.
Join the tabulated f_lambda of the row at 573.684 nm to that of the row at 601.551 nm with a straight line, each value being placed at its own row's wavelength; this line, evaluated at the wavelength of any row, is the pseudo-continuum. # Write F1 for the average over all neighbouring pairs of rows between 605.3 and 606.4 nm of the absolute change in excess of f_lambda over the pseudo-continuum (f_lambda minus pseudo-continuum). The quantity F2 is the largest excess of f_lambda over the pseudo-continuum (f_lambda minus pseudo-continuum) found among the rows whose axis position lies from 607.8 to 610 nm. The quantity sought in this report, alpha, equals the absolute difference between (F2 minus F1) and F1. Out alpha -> 2.1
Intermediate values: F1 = 0.09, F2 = 2.2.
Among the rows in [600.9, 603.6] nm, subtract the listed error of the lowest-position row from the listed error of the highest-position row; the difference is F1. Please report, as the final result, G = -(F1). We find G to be 0.13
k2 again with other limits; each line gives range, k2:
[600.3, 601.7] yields 0.86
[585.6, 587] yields 0.77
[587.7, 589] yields 0.75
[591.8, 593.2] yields 0.73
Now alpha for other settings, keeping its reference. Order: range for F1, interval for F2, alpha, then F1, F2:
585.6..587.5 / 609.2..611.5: 2.3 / 0.92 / 4.1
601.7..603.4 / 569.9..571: 1.2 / 0.47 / -0.2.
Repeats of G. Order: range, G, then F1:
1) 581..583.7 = 0.04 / -0.04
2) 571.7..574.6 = 0.17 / -0.17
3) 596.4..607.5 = -0.05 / 0.05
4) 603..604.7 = -0.24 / 0.24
